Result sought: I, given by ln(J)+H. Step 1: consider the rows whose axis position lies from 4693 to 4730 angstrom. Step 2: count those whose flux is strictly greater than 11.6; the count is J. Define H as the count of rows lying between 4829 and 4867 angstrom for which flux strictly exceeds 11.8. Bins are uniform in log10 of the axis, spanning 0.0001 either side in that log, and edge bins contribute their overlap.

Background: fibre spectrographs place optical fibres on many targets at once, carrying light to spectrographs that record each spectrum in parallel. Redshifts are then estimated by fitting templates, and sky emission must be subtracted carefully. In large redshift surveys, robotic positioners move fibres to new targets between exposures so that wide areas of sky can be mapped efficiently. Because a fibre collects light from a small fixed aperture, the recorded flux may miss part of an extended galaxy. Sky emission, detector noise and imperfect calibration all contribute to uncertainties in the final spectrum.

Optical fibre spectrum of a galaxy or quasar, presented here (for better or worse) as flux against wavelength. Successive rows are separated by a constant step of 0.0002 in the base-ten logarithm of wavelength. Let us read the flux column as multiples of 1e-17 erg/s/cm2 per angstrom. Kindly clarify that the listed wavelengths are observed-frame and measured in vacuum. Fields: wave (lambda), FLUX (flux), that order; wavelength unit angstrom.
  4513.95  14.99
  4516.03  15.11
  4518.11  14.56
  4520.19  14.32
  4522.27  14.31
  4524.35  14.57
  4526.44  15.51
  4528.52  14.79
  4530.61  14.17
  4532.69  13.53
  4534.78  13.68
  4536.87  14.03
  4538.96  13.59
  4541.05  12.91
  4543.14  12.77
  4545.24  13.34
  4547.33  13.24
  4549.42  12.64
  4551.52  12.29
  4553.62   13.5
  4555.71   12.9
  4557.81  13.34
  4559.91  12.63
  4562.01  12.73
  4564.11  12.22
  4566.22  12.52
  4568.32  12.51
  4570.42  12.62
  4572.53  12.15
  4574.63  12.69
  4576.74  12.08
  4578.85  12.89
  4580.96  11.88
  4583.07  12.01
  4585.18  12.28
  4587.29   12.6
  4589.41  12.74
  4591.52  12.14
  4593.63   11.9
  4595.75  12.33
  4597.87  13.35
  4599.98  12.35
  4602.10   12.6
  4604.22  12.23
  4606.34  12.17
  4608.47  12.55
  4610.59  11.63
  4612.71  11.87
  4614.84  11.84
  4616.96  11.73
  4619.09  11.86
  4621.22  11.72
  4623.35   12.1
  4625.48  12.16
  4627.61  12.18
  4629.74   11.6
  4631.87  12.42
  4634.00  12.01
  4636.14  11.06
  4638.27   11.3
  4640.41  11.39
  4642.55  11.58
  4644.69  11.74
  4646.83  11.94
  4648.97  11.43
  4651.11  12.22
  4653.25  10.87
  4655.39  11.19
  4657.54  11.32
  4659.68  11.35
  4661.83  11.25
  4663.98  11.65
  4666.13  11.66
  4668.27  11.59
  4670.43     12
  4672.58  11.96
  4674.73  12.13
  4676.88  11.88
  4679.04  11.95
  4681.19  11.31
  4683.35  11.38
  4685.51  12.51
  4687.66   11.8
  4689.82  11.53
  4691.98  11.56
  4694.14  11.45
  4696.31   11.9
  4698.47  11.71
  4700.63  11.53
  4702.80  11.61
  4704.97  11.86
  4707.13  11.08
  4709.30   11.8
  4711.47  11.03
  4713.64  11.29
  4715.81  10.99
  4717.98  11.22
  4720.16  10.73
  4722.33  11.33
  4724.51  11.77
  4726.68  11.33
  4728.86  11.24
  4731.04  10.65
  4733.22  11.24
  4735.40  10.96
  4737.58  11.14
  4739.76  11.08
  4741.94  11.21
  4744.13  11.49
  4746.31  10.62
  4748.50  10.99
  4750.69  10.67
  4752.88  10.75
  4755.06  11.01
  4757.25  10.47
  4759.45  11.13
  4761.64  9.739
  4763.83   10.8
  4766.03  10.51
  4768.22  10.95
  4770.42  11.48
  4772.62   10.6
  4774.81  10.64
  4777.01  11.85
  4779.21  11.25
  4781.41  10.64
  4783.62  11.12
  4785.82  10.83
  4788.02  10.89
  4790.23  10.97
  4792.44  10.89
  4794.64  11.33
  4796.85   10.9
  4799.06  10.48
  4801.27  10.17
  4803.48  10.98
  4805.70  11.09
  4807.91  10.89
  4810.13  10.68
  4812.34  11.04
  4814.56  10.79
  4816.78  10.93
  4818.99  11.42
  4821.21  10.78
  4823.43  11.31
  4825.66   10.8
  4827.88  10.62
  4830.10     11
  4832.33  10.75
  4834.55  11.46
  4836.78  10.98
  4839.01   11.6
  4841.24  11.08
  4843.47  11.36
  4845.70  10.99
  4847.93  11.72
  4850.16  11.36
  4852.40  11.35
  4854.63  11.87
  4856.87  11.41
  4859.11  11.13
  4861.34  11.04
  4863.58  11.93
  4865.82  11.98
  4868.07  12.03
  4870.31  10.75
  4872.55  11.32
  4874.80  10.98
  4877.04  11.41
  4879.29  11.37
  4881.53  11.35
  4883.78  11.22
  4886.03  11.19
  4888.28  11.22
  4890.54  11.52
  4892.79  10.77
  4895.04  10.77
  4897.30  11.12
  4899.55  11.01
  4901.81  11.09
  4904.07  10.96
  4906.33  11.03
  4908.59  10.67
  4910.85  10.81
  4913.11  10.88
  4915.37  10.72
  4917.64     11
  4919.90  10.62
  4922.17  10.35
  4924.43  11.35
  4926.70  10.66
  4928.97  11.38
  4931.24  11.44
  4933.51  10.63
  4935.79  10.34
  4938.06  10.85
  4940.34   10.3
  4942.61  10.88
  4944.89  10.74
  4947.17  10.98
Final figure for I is 5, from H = 3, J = 6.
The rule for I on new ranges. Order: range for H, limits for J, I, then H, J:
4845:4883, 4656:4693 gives 6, 4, 9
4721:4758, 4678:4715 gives 2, 0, 8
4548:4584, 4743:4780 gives 17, 17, 1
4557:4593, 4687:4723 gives 19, 17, 6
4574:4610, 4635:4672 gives 19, 17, 6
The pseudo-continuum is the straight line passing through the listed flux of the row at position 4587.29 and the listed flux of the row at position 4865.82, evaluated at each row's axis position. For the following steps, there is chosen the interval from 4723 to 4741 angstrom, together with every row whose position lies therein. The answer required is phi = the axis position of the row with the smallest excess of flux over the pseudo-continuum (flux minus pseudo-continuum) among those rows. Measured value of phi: 4731.04 angstrom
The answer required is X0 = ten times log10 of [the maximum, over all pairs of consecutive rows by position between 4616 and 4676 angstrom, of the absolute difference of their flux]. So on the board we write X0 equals 1.3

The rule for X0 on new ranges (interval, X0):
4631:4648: -0.2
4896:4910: -4.4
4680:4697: 0.5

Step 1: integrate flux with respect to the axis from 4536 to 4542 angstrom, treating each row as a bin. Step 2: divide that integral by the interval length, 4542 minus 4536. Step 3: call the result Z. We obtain 13.5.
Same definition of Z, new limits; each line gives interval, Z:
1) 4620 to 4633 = 12.0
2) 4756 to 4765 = 10.5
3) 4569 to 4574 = 12.4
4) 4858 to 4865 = 11.4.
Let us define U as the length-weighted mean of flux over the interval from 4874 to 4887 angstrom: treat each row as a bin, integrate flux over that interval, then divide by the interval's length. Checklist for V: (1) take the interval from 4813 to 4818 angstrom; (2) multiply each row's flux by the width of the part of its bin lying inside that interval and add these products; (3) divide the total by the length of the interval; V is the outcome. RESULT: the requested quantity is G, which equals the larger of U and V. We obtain 11.3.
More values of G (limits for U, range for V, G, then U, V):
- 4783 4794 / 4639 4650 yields 11.6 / 11.0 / 11.6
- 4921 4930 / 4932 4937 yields 10.9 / 10.9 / 10.6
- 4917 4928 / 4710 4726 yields 11.2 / 10.8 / 11.2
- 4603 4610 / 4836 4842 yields 12.3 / 12.3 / 11.2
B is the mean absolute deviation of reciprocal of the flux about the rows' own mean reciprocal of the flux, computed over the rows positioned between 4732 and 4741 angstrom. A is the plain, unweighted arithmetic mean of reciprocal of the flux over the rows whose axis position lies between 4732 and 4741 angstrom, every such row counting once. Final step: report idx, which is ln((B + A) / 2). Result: -3.09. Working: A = 0.090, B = 0.0007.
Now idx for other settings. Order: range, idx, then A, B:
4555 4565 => -3.22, 0.078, 0.0017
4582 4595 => -3.18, 0.081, 0.0017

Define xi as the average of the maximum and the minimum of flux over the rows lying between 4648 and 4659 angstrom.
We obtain 11.5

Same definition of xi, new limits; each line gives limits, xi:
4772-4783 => 11.2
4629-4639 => 11.7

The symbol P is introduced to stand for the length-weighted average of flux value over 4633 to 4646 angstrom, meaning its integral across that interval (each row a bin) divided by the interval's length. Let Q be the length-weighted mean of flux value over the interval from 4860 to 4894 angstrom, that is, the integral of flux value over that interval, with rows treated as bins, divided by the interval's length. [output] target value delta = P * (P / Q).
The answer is 11.7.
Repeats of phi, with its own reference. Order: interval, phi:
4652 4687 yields 4653.25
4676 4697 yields 4681.19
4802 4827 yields 4810.13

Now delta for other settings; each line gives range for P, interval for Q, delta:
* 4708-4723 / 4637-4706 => 10.8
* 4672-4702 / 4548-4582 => 11.0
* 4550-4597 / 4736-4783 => 14.3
